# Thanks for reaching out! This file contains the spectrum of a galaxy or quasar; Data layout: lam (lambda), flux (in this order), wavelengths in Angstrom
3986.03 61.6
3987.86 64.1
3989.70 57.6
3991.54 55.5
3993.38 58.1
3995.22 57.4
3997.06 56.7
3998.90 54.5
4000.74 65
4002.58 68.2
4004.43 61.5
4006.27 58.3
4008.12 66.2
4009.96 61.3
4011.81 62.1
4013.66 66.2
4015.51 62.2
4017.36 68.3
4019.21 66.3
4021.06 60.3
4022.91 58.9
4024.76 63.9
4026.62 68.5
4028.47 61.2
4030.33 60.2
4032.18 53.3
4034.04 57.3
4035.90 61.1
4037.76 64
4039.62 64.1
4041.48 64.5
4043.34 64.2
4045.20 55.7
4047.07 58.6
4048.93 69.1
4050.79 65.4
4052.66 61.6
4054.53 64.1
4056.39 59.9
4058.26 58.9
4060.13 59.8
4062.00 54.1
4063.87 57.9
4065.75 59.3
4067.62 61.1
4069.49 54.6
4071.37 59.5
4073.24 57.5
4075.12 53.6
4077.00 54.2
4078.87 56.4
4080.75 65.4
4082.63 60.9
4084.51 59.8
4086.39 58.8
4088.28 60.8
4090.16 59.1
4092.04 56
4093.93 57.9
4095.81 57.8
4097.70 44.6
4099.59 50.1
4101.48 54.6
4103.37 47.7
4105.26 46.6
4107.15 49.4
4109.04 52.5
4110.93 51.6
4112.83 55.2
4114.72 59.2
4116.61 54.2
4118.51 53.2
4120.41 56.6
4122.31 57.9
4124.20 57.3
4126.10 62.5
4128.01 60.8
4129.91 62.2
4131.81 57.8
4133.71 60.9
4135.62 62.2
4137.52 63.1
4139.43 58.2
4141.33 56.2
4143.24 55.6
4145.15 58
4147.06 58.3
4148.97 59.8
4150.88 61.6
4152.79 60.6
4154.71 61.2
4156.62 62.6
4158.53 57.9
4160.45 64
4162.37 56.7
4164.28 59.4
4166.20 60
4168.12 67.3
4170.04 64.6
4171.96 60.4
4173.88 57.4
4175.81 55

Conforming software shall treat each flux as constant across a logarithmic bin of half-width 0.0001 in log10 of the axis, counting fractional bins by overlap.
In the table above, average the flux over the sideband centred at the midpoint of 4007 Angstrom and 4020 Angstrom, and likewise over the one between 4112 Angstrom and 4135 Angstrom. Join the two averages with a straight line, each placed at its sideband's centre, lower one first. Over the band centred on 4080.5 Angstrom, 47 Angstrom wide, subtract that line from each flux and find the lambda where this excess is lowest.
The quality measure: 4097.70 Angstrom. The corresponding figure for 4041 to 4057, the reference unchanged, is 4045.20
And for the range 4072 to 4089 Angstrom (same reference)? 4075.12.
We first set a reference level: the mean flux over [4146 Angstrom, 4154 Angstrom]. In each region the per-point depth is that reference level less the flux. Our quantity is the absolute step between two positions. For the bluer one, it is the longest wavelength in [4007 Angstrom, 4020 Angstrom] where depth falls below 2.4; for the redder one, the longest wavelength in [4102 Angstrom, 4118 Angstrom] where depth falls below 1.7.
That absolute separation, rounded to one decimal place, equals 95.5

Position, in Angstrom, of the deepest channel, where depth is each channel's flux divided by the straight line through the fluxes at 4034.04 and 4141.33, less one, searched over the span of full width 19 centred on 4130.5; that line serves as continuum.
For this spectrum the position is 4124.20 Angstrom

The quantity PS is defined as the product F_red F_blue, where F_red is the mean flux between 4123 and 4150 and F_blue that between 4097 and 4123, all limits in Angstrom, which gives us 3117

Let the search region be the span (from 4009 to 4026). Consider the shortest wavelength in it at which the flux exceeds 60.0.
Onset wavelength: 4009.96 Angstrom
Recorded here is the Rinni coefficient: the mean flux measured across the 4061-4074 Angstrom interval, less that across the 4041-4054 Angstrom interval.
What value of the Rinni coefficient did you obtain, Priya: -5.0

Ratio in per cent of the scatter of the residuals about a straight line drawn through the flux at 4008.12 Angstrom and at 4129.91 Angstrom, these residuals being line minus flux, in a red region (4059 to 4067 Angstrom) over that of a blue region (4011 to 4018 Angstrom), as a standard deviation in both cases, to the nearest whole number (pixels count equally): 83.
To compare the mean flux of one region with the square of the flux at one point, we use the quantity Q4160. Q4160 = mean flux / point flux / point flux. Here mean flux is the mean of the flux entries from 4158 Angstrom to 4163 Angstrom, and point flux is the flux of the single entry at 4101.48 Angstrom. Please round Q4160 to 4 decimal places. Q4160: 0.0200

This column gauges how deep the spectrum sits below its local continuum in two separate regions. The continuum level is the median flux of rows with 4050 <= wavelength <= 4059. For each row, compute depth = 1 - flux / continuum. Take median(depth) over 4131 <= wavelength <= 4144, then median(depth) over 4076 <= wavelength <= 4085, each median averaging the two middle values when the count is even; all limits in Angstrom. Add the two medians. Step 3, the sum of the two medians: 0.08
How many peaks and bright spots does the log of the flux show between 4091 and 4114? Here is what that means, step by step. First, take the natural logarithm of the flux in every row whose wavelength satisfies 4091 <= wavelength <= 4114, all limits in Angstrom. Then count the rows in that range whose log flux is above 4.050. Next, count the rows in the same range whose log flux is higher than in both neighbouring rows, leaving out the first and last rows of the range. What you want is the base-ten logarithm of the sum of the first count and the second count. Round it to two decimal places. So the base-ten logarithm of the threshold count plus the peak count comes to 0.70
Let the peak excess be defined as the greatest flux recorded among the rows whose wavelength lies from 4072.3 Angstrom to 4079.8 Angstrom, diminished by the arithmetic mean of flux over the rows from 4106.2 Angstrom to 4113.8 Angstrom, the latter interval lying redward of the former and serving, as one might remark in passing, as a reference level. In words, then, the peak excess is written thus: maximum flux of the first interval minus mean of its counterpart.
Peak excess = 5.3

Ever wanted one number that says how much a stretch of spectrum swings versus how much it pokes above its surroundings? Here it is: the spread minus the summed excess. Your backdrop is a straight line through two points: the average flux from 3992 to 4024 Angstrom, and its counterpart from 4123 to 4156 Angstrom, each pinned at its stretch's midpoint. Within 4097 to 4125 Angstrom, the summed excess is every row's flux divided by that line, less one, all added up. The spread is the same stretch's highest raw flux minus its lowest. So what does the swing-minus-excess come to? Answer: 16.5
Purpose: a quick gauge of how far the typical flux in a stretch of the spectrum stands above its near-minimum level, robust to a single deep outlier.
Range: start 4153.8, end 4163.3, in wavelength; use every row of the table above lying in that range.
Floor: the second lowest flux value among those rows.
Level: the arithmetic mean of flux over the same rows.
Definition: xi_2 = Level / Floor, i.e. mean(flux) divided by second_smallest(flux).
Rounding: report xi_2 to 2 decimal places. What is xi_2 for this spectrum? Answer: 1.04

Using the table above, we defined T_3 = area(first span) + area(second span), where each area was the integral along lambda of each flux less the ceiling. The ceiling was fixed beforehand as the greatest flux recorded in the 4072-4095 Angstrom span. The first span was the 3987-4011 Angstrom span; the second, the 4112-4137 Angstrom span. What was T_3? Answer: -292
